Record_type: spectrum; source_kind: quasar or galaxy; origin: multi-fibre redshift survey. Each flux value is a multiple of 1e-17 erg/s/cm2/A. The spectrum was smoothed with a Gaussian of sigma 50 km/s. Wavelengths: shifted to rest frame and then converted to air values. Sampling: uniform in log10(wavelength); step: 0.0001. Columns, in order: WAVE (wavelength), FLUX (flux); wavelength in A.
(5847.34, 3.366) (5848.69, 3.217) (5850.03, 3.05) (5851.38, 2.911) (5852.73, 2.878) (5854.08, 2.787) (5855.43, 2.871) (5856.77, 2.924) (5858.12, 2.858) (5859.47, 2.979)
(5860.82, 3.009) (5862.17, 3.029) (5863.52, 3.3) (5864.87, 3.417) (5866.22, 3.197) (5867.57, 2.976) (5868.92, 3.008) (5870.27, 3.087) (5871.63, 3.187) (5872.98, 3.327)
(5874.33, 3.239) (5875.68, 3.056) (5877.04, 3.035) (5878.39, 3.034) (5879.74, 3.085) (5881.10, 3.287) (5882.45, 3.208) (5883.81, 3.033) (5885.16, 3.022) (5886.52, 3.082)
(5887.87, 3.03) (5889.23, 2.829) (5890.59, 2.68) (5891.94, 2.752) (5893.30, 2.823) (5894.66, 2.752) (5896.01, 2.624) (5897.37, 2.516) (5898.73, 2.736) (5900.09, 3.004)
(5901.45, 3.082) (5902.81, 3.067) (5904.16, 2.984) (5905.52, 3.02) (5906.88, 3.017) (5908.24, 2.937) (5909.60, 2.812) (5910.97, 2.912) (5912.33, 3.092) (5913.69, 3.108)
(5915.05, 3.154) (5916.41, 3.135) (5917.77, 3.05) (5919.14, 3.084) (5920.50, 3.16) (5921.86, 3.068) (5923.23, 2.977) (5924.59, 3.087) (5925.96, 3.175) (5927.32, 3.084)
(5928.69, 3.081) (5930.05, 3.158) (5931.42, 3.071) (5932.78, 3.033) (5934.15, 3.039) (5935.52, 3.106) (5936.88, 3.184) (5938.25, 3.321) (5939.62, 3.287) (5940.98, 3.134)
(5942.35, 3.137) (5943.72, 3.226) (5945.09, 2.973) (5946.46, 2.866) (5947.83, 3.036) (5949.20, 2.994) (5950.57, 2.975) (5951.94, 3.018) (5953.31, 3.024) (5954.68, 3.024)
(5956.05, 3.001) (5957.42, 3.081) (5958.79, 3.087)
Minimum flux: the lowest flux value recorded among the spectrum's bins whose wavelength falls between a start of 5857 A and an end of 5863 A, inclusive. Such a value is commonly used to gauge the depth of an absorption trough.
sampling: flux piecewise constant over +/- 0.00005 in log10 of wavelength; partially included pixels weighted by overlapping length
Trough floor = 2.858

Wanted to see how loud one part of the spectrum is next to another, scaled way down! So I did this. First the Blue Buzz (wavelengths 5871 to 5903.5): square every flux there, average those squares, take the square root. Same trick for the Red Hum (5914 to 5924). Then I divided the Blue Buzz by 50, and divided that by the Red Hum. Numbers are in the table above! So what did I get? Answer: 0.0193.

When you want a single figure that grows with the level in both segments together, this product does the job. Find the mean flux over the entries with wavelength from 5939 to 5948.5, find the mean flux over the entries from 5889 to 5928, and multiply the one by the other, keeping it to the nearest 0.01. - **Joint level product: 9.15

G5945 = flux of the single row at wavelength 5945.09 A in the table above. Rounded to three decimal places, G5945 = 2.973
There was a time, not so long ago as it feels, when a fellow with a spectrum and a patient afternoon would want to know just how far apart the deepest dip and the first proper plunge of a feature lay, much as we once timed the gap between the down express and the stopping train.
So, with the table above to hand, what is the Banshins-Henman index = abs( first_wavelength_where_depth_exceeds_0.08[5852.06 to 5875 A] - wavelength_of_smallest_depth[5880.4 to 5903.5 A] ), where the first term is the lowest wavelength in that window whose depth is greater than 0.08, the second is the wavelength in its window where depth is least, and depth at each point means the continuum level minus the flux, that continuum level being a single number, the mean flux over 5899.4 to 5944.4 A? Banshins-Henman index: 28.4 A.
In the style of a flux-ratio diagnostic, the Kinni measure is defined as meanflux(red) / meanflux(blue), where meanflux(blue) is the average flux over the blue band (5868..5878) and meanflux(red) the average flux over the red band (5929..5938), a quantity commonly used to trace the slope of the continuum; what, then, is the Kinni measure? 0.99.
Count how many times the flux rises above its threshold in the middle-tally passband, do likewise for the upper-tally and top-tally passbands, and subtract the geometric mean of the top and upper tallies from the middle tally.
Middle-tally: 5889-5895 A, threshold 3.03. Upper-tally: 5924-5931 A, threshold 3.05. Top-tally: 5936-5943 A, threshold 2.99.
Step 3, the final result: -5.0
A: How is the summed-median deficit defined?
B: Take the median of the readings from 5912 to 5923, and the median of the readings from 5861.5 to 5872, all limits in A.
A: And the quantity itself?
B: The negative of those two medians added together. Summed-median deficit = -6.24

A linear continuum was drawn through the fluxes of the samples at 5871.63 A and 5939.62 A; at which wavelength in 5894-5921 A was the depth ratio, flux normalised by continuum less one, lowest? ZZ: 5897.37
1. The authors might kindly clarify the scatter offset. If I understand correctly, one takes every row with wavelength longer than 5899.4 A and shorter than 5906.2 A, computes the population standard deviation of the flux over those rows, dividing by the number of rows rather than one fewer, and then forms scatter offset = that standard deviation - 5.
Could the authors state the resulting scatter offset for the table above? -4.96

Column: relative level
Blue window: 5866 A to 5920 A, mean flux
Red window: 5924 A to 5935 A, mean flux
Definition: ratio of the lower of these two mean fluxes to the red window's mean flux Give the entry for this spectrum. 0.97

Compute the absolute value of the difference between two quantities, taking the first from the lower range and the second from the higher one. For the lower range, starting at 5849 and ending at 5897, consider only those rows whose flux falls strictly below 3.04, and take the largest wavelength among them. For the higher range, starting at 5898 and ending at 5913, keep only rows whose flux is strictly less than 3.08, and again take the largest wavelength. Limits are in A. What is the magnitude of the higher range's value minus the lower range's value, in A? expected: 15.0 A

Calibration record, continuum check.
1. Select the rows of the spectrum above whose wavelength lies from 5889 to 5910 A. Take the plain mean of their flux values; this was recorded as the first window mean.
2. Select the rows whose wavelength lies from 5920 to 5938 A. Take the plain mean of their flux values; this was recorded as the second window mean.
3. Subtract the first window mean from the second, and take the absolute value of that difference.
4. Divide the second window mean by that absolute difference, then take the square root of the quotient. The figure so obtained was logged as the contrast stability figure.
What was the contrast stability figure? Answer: 3.6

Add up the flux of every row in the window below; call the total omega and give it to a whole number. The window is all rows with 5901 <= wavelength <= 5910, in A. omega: 21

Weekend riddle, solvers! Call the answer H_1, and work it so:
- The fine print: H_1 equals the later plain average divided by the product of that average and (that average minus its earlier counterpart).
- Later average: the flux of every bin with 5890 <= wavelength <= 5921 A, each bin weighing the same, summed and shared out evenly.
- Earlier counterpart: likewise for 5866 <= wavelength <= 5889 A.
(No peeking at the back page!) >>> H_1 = -6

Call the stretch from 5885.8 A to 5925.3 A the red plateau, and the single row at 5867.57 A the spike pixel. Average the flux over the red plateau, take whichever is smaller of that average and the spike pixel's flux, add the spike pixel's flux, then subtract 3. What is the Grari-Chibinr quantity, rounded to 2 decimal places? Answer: 2.93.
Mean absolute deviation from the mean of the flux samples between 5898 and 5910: 0.089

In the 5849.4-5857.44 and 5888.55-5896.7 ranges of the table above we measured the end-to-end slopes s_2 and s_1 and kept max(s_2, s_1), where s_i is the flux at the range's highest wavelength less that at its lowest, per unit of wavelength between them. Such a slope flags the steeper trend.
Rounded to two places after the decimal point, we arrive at -0.02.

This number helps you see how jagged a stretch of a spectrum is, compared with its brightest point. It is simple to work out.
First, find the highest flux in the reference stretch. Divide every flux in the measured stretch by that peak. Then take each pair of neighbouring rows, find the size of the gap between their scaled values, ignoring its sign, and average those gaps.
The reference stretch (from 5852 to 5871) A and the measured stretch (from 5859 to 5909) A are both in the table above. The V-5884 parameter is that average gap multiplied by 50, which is 1.52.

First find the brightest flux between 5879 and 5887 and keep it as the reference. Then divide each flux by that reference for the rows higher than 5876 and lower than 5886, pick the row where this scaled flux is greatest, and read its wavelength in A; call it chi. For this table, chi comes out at 5881.10 A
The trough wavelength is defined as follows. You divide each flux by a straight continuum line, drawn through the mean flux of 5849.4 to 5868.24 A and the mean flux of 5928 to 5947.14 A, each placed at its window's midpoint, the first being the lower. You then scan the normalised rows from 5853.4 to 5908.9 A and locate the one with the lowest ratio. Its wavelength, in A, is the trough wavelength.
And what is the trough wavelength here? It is 5897.37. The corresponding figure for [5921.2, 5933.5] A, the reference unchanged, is 5923.23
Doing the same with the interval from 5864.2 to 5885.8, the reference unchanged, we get 5867.57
